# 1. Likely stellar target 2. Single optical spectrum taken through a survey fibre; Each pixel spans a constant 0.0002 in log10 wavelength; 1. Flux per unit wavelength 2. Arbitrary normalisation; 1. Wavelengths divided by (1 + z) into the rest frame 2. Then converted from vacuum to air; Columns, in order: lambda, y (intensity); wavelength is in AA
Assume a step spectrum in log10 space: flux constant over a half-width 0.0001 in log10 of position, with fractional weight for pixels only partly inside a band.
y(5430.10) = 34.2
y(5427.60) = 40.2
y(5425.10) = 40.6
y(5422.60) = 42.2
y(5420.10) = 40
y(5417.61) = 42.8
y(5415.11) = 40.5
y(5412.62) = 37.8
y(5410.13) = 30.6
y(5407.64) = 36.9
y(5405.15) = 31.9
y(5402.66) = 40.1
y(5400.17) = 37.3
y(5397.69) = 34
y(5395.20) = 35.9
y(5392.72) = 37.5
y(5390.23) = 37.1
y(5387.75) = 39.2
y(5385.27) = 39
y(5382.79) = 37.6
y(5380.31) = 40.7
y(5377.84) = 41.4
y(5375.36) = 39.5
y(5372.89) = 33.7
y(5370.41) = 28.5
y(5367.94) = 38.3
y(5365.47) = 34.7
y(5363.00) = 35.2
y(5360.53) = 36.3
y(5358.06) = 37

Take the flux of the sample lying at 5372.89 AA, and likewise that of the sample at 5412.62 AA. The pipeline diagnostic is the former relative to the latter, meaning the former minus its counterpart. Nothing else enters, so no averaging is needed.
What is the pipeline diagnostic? -4.1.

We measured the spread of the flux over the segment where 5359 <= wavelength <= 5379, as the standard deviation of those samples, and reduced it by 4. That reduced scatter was 0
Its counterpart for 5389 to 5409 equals -2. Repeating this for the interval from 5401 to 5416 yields 0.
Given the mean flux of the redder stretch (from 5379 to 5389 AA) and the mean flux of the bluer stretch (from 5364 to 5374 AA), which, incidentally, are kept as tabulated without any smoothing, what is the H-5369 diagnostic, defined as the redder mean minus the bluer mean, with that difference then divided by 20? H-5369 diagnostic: 0.27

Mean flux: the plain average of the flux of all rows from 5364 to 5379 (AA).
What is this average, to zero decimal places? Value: 36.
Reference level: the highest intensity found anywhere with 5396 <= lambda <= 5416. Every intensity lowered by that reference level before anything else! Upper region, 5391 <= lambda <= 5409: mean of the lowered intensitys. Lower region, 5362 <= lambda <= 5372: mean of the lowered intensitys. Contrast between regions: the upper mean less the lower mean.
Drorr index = 2.1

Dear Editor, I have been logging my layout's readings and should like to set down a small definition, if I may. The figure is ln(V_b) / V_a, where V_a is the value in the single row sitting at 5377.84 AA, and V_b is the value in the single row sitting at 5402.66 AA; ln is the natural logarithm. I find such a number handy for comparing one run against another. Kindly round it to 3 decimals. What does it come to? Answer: 0.089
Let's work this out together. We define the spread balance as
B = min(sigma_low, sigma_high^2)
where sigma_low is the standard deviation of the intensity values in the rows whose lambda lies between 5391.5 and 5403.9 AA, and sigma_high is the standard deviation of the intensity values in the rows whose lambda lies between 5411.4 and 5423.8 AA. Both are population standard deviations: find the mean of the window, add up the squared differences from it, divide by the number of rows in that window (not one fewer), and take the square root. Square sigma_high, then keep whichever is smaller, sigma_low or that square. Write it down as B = 2.0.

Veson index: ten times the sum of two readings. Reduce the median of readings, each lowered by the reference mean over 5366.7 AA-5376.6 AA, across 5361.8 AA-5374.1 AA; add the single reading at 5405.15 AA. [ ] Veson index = 316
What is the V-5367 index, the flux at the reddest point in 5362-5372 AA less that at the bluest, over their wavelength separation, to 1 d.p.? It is -0.9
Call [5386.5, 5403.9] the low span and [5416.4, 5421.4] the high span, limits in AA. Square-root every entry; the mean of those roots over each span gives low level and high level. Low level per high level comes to 0.949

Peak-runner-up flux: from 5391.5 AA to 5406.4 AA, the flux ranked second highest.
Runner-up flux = 37.5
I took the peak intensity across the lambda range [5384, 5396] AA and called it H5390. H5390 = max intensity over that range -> 39.2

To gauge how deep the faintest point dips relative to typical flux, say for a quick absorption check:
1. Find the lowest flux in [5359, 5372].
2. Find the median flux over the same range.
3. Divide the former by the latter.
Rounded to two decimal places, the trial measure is 0.81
